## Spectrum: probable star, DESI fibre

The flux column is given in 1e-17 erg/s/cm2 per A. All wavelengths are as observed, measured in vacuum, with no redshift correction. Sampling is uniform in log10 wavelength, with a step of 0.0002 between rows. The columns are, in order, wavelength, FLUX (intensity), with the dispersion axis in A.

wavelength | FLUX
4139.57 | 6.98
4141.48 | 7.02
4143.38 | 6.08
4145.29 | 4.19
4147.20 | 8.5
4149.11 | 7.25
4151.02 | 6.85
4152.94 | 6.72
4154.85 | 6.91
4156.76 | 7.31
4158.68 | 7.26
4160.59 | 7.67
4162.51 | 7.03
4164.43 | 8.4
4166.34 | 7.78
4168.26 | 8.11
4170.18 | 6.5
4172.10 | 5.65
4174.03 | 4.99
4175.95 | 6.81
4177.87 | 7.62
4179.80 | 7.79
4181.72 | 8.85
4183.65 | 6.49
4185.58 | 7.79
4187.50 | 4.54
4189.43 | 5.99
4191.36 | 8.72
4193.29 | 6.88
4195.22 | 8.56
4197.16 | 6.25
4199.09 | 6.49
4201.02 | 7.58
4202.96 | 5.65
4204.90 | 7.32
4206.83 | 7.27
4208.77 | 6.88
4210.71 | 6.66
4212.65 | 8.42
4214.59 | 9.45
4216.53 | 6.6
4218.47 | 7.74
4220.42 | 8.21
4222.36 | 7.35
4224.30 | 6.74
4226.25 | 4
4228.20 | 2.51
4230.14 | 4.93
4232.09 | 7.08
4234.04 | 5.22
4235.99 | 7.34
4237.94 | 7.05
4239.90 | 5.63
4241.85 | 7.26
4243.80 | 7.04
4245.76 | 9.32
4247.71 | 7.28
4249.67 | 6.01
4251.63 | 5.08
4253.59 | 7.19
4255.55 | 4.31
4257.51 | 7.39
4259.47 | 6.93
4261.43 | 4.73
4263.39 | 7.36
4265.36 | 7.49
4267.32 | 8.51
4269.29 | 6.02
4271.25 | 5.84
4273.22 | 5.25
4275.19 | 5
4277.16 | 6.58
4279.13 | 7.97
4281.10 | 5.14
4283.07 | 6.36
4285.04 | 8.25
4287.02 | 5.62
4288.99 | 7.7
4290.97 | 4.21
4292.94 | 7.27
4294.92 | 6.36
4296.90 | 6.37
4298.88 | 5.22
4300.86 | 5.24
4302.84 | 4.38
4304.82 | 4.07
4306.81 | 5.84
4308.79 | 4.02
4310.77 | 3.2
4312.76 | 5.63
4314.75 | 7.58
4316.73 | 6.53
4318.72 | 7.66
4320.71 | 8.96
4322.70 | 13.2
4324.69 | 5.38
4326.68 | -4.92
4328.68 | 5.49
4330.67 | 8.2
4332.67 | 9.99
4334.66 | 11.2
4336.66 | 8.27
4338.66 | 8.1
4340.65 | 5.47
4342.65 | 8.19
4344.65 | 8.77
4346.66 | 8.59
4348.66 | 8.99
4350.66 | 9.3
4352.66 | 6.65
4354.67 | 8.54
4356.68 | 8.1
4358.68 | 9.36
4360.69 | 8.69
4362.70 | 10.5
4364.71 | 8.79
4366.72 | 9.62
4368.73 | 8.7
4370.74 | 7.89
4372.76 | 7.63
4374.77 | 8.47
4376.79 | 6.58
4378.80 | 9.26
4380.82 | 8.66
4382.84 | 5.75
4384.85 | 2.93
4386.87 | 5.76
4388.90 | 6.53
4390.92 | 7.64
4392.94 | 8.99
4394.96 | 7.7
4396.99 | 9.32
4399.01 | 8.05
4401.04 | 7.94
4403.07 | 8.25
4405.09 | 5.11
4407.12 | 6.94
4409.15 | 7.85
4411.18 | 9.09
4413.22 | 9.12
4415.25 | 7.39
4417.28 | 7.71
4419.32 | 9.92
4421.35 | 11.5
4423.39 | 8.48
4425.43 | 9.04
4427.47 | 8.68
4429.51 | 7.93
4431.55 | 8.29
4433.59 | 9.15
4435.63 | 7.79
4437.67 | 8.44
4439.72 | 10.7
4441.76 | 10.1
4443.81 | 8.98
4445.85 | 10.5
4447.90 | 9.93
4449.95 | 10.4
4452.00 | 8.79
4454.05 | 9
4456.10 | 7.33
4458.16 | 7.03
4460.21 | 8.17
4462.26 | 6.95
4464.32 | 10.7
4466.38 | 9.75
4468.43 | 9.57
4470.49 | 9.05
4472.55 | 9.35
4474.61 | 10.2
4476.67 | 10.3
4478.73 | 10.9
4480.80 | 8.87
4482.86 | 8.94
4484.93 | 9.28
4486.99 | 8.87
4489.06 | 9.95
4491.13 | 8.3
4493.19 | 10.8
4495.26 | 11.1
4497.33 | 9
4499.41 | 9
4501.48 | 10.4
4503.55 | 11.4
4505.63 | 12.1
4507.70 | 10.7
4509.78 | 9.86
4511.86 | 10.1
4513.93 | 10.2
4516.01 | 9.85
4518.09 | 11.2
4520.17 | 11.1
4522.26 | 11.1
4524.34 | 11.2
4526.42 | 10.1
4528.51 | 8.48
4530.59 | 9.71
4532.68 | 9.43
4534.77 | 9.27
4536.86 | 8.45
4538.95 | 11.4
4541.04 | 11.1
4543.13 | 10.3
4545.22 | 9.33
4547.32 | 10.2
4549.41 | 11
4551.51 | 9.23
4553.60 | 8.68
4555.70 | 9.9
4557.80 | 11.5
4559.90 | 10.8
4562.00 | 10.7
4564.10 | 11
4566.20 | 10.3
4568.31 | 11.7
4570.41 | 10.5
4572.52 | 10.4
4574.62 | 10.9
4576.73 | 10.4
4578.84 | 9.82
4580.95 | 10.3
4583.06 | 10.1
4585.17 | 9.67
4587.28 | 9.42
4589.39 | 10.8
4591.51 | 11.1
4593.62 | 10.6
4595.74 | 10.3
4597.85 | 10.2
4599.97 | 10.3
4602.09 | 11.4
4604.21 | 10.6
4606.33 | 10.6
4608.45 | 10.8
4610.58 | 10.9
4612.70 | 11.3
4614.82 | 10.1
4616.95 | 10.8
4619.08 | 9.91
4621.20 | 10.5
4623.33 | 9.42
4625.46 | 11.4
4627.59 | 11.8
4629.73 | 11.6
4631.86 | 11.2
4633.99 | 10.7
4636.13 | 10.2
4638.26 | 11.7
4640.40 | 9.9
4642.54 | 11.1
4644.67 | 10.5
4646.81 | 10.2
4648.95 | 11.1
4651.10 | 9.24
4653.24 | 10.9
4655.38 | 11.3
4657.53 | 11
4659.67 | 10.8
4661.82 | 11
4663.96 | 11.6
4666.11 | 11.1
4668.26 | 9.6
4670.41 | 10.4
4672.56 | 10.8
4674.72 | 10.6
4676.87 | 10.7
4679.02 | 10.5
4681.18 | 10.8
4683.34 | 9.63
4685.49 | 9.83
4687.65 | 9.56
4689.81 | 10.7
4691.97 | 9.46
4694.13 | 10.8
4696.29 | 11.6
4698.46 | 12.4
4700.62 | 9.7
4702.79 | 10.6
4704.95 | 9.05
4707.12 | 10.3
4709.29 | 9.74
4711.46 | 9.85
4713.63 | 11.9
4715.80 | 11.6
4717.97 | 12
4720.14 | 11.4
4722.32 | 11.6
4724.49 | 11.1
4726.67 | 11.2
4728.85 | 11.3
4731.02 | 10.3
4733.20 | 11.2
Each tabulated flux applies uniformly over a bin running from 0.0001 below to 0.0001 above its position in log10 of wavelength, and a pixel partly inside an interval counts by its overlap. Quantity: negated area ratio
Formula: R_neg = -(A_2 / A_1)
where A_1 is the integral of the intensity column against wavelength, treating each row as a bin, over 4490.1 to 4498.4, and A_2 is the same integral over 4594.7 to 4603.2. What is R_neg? -1.1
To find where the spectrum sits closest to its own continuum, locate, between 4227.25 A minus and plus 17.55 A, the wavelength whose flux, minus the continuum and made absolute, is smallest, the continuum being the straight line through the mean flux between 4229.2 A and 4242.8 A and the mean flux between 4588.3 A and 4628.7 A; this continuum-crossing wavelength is 4216.53 A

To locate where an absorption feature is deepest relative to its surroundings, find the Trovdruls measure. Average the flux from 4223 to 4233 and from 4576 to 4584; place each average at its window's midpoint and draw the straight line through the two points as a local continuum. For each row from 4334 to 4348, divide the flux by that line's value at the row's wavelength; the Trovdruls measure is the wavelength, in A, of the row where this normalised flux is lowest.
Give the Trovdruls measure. 4340.65 A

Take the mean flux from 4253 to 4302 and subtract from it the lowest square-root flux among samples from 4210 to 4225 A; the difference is 3.8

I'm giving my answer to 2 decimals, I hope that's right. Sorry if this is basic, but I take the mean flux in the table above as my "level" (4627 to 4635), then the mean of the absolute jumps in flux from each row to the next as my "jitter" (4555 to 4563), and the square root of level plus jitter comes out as 3.48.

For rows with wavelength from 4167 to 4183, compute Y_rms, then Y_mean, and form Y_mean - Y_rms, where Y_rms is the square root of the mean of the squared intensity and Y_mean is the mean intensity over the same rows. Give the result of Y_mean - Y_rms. -0.10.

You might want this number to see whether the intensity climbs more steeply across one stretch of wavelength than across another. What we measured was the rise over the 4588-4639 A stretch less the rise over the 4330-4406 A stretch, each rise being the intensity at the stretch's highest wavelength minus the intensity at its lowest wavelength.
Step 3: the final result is 4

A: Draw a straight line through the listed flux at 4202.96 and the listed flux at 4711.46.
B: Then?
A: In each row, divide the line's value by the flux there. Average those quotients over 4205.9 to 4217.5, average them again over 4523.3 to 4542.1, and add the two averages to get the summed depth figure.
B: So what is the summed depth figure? 1.63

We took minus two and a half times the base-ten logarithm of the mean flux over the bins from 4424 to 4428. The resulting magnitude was -2.37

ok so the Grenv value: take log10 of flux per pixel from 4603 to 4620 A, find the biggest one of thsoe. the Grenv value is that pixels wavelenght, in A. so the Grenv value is 4612.70 A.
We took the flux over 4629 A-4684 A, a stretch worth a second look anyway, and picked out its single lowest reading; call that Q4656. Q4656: 9.24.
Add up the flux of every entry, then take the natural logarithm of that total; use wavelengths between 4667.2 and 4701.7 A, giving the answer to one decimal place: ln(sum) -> 5.1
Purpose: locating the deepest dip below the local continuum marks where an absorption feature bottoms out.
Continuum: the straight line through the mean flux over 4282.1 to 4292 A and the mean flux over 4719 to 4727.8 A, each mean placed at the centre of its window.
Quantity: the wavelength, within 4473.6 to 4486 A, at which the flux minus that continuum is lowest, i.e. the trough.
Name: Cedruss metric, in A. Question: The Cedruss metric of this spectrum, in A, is 4480.80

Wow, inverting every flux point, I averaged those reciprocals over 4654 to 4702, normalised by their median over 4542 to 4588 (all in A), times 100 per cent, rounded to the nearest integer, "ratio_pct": 97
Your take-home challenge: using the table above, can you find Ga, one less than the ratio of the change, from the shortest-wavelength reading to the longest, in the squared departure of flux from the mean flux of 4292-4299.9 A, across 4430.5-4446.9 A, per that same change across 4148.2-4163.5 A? -38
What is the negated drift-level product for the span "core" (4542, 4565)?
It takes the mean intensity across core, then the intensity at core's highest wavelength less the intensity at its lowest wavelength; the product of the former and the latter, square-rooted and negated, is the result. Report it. -2.7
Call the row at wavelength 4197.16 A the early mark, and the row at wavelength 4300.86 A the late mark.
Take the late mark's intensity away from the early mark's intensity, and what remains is 1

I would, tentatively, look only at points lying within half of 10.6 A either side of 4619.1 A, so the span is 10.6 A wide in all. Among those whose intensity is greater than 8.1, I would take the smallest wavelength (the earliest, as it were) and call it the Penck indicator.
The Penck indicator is 4614.82 A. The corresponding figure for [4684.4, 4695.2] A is 4685.49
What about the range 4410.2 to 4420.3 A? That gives 4411.18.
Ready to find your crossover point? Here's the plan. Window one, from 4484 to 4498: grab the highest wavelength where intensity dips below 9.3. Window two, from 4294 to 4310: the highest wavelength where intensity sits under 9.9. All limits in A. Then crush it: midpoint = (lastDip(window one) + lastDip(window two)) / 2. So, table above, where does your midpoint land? 4403.1 A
